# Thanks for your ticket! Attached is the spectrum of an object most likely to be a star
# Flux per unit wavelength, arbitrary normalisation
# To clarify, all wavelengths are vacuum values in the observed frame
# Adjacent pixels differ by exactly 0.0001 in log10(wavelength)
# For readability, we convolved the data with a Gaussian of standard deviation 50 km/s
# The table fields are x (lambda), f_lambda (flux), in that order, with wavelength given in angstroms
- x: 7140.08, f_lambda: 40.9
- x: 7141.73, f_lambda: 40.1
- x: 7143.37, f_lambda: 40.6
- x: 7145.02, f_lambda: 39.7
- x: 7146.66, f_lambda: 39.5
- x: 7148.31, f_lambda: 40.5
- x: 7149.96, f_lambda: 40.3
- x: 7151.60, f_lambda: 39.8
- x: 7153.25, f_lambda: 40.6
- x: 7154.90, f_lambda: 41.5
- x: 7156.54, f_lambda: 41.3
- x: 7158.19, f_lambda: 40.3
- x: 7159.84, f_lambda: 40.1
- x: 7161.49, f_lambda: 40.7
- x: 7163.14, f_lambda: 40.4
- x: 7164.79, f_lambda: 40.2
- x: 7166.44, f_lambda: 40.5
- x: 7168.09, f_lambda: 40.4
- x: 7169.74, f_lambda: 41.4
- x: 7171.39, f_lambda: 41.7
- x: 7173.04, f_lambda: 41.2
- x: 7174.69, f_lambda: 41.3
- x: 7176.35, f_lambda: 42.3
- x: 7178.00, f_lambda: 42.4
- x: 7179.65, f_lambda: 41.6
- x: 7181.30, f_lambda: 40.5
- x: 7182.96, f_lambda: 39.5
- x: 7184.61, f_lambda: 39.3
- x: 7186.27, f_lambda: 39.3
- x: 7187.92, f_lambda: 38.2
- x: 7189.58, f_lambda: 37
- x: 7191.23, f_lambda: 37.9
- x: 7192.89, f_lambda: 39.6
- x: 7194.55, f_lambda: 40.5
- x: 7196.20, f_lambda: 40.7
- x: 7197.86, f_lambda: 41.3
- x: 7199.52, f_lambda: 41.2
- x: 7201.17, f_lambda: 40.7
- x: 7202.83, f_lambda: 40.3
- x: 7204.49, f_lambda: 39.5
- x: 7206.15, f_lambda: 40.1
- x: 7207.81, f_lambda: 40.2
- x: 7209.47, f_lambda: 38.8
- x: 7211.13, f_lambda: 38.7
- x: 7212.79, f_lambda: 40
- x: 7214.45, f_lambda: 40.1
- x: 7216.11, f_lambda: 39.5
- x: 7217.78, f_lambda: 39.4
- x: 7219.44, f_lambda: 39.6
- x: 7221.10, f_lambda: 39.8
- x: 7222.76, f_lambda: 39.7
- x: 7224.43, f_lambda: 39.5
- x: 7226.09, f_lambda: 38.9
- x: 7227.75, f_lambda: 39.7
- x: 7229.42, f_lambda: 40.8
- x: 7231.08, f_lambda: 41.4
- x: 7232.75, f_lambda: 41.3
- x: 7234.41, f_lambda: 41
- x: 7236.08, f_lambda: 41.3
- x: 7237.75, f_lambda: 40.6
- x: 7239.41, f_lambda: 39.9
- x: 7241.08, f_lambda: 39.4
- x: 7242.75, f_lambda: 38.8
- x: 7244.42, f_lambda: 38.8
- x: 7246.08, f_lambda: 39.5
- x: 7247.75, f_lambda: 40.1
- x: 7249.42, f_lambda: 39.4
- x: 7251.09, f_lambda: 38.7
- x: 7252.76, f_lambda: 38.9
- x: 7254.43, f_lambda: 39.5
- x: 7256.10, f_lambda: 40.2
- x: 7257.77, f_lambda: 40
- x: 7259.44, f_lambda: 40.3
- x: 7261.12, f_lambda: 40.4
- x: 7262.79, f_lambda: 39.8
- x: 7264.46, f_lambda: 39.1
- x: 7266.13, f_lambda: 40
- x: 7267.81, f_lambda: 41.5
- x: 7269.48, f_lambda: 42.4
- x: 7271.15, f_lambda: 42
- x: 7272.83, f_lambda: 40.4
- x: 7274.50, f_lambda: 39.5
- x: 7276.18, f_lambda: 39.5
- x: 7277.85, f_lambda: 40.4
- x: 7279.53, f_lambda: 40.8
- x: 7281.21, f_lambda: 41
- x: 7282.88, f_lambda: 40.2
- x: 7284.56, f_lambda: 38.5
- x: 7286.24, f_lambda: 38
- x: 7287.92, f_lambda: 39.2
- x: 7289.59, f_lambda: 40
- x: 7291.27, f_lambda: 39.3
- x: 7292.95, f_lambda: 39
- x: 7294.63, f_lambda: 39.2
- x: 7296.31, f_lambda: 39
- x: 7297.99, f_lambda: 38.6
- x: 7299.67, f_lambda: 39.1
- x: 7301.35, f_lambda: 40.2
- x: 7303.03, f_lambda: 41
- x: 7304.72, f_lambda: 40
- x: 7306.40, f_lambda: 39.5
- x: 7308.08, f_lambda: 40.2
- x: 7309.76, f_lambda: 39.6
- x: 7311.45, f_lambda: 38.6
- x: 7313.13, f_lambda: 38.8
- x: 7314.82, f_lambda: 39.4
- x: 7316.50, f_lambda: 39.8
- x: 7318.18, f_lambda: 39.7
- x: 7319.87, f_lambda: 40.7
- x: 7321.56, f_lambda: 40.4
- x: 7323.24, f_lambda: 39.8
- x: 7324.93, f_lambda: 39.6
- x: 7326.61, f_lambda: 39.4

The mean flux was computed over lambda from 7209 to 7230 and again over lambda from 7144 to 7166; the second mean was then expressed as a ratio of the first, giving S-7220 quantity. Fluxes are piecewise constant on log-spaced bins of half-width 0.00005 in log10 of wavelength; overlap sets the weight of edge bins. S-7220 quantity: 1.02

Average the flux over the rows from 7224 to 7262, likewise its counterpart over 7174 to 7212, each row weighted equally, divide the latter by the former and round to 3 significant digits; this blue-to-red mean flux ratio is 1.00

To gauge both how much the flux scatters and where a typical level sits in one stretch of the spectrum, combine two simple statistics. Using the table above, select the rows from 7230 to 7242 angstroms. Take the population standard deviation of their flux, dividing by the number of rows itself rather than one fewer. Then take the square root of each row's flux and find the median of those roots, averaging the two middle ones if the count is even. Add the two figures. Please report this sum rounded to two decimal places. 7.12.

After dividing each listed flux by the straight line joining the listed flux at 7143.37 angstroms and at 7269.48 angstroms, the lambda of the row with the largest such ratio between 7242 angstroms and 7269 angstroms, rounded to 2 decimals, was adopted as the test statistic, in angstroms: 7267.81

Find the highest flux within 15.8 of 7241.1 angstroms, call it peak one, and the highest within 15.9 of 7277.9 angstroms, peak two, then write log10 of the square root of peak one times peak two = 1.62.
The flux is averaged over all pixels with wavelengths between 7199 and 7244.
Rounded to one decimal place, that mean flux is 40.0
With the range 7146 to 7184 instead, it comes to 40.8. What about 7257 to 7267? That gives 39.9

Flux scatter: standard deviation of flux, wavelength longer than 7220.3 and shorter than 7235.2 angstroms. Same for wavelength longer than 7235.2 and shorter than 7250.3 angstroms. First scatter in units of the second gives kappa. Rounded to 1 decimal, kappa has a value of 1.1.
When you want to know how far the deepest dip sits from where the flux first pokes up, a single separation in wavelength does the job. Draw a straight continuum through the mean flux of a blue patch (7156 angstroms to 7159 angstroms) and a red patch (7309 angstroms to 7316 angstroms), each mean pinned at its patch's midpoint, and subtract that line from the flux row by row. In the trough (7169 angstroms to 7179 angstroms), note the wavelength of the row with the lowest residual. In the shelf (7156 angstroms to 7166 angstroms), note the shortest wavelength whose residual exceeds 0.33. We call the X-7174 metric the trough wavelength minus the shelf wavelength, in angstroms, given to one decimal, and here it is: 16.5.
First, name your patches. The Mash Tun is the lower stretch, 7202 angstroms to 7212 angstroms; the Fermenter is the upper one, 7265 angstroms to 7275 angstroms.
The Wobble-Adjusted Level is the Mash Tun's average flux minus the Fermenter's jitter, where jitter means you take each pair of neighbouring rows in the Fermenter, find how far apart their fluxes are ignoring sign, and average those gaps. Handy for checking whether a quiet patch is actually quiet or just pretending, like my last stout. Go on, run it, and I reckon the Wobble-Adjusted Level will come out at 38.5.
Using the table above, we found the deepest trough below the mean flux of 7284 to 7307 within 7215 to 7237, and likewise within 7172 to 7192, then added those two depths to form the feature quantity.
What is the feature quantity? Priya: 2.8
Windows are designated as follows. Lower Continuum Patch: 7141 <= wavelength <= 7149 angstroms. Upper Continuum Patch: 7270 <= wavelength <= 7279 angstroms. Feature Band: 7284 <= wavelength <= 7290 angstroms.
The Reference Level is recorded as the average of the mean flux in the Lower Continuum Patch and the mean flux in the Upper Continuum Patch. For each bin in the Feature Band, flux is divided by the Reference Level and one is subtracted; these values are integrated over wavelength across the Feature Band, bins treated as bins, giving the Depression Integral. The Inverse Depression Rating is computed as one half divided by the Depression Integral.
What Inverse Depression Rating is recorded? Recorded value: -2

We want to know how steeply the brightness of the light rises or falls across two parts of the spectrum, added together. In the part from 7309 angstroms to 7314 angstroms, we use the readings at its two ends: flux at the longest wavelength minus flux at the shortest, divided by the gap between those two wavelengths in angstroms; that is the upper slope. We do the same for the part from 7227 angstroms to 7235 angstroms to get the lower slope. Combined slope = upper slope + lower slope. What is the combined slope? -0.04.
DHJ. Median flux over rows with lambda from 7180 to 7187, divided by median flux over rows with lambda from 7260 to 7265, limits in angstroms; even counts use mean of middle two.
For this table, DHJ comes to 0.99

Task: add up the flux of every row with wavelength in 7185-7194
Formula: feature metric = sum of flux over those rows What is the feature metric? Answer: 192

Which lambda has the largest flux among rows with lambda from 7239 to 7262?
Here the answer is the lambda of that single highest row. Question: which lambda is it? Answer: 7261.12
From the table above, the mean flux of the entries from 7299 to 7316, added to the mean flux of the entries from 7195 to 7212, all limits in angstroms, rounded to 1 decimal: 79.8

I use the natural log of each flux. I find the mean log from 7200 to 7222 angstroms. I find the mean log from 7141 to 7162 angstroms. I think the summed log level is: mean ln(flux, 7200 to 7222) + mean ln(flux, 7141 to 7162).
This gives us 7.38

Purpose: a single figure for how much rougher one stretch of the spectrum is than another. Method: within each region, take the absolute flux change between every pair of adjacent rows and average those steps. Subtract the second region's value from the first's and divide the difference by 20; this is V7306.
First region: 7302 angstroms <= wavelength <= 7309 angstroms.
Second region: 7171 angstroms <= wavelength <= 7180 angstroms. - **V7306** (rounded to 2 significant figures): 0.012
